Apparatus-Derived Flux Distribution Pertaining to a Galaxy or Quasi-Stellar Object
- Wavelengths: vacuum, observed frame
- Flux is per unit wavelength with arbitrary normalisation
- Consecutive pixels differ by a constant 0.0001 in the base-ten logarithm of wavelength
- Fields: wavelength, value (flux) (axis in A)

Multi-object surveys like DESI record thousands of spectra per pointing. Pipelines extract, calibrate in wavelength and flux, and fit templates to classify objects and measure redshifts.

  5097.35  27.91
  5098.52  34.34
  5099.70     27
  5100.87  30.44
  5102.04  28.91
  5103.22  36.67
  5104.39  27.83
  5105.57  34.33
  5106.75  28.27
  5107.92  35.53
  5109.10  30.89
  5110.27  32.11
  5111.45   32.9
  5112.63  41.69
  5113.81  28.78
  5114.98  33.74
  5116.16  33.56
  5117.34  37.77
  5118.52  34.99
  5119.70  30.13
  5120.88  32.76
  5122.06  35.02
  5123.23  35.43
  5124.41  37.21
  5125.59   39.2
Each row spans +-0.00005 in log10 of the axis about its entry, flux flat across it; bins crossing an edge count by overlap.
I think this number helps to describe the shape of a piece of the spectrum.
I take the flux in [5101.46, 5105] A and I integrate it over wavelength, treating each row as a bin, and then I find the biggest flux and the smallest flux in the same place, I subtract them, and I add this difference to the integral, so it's 119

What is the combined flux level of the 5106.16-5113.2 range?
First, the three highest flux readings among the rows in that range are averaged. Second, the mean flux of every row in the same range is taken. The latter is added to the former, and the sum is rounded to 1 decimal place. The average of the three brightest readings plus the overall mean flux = 70.3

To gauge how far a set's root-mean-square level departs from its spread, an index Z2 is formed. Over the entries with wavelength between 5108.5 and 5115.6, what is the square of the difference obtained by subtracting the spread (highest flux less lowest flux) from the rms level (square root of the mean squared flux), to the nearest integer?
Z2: 428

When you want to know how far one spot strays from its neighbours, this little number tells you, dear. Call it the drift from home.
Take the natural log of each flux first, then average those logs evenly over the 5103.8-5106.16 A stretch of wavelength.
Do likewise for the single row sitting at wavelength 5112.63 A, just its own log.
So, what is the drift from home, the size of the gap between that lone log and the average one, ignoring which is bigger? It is 0.30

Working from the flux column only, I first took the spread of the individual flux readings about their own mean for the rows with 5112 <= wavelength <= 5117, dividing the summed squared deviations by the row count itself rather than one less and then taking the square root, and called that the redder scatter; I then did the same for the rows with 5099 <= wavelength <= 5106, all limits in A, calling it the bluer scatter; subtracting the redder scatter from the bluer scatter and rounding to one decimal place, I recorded -1.1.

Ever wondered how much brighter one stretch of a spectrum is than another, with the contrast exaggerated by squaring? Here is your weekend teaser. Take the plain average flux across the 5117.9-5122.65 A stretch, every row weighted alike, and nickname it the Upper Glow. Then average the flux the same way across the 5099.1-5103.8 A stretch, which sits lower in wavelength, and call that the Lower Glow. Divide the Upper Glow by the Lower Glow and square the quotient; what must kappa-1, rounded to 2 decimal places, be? 1.17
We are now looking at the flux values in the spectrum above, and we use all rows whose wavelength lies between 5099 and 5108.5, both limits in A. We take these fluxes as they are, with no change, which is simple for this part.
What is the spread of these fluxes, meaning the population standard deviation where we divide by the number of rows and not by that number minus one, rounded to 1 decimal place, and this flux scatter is 3.6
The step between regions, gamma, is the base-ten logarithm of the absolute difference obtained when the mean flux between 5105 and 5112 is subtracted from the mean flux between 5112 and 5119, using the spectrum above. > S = 0.4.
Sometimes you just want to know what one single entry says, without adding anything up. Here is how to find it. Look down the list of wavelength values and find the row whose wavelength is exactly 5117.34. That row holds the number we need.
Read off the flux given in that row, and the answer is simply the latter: 37.77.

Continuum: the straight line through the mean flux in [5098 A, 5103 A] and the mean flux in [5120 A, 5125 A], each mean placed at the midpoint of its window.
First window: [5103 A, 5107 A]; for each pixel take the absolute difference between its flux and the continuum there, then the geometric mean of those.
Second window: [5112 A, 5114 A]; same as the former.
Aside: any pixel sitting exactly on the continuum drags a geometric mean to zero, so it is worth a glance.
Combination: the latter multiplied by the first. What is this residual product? 23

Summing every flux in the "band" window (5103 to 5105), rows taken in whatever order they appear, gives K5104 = 64.5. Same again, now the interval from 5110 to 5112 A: 65.0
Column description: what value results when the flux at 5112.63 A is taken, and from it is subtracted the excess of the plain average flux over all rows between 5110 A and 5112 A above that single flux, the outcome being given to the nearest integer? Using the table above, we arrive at 51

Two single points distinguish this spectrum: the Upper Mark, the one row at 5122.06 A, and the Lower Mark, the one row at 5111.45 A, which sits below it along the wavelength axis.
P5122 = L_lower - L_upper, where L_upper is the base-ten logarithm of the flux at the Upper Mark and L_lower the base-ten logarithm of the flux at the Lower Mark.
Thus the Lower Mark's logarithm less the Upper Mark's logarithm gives -0.03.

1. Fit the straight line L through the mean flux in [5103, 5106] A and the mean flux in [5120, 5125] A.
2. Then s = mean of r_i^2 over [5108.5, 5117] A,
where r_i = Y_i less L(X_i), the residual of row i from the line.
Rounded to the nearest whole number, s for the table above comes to 14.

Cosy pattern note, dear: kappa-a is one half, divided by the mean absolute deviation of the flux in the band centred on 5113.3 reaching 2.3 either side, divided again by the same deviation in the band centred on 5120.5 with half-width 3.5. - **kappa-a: 0.070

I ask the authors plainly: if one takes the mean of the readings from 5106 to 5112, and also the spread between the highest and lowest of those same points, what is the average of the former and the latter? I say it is 19.6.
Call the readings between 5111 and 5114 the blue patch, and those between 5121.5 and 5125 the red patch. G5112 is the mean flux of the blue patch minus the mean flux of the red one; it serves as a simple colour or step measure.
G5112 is -1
